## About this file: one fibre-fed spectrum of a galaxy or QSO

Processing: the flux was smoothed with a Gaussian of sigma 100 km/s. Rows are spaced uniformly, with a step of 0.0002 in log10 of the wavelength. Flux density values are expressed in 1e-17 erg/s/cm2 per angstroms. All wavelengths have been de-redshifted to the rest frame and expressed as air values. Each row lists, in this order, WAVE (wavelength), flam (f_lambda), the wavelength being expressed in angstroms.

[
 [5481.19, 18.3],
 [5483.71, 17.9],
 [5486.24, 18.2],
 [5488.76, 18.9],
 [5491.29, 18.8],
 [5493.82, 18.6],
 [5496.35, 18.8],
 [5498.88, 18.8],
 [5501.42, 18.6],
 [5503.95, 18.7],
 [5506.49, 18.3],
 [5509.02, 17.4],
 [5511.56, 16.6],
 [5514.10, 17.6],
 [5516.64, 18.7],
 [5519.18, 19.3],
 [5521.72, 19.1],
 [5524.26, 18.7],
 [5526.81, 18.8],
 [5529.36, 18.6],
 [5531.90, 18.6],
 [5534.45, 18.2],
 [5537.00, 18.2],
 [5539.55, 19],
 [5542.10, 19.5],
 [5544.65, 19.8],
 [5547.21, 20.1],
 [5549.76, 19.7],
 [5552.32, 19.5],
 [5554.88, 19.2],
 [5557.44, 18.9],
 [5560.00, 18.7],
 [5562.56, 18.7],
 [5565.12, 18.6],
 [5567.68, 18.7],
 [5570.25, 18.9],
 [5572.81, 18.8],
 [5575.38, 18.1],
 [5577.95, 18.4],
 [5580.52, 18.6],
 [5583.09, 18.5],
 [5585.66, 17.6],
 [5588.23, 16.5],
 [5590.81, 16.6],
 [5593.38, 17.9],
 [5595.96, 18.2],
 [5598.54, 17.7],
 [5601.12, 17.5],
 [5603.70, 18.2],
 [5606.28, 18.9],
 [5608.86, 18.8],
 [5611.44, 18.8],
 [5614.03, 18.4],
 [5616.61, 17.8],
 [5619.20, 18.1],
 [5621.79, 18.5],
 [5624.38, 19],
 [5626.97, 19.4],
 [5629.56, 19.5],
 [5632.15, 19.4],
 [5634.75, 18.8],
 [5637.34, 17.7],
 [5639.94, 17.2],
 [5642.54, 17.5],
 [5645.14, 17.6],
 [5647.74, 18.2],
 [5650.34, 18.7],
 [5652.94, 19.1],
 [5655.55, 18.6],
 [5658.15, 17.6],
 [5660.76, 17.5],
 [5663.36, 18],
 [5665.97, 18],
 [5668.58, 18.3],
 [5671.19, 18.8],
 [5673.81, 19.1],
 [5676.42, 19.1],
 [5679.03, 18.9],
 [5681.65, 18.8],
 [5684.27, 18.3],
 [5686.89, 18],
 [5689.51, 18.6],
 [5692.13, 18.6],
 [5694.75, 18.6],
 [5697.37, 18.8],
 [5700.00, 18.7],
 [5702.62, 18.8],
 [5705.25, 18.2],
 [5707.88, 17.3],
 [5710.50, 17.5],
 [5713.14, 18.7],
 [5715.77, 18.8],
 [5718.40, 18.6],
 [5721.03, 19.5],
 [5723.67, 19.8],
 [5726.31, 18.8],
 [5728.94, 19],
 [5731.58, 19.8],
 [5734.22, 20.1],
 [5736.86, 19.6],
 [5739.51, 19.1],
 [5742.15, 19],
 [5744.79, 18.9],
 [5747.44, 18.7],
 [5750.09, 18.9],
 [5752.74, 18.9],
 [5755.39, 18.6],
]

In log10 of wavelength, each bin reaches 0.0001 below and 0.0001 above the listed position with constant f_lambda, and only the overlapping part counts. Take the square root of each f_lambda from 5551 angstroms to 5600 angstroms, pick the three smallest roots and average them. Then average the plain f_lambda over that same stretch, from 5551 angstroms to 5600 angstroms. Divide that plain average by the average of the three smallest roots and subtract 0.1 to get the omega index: 4.36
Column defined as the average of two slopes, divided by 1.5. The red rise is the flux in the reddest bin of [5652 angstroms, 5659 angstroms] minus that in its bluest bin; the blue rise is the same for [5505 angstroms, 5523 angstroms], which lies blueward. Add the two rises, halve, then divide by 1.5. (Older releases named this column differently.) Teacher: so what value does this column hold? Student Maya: -0.2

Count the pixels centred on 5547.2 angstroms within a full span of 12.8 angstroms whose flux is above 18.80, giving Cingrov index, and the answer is 5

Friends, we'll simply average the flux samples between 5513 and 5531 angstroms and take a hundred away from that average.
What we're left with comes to -81.3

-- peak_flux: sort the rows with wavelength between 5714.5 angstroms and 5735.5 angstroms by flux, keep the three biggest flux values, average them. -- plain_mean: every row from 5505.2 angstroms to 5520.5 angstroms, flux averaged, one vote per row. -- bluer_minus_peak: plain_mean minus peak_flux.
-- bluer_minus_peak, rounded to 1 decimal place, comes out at -1.9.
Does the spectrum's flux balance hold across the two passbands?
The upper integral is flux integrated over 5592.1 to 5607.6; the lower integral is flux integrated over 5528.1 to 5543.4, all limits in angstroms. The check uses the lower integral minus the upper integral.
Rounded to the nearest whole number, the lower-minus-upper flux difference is 6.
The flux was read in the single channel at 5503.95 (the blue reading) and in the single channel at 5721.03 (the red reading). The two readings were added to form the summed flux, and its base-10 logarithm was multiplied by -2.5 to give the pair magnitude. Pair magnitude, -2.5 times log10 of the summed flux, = -3.96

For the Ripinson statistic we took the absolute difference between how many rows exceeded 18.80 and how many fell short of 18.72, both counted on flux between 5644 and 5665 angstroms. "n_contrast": 6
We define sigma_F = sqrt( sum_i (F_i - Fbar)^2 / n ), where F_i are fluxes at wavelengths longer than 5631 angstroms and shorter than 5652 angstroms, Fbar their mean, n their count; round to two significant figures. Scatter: 0.72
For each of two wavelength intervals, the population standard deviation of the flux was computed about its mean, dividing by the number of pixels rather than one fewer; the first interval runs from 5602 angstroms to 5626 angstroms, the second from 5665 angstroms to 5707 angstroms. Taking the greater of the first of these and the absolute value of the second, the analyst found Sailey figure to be 0.39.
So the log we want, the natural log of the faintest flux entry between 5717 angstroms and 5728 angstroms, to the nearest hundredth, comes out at 2.92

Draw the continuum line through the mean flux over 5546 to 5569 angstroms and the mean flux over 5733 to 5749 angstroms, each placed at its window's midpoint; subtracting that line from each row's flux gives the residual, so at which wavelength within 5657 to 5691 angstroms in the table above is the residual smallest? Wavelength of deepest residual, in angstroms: 5660.76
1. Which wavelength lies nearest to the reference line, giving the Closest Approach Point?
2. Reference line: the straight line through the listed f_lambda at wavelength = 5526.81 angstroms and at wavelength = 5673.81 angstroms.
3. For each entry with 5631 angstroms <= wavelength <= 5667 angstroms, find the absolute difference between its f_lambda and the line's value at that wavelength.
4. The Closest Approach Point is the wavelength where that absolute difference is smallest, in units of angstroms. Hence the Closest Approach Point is 5652.94 angstroms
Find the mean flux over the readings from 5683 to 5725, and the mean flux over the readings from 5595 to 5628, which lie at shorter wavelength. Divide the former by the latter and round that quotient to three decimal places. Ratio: 1.008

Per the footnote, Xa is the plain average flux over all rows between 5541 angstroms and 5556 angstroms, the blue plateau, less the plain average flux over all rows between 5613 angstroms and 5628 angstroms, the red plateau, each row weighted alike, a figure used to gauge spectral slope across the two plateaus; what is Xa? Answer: 1.1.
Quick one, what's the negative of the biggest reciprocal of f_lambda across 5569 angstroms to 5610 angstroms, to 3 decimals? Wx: -0.061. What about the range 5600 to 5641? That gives -0.058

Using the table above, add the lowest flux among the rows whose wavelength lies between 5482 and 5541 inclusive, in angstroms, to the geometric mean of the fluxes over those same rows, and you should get 35.0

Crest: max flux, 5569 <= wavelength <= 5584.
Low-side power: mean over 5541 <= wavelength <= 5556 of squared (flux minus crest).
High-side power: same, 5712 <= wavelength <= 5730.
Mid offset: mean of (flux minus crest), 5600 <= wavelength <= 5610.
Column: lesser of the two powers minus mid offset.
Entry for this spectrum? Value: 0.74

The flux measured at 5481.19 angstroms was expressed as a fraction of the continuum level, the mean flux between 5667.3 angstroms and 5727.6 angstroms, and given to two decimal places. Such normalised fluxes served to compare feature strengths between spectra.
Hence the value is 0.98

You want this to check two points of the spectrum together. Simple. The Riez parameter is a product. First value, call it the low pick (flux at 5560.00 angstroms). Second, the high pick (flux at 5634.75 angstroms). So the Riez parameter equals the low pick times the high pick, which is 352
